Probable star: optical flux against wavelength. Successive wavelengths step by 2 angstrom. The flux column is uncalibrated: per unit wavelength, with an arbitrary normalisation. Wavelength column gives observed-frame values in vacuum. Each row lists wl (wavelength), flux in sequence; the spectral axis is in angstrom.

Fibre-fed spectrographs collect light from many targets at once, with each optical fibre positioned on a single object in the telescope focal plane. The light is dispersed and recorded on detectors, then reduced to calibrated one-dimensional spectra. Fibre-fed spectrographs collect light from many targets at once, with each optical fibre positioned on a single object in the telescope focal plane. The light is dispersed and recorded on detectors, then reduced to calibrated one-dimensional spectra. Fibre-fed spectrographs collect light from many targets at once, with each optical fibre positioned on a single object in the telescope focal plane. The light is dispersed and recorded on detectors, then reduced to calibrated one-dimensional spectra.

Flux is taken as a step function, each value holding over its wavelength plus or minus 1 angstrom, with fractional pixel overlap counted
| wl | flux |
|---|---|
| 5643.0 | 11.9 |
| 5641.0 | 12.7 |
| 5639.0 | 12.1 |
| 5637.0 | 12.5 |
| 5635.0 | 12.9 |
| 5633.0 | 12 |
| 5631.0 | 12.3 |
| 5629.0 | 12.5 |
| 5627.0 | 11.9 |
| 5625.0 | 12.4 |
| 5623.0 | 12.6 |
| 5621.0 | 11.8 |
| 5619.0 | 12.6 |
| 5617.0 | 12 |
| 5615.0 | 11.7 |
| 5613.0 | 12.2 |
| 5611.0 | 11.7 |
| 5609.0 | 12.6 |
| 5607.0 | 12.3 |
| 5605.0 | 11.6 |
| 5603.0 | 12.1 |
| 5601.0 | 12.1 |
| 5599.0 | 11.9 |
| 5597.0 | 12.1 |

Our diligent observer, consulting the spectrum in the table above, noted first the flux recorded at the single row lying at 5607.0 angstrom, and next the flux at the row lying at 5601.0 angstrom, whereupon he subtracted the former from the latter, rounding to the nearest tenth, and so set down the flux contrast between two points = -0.2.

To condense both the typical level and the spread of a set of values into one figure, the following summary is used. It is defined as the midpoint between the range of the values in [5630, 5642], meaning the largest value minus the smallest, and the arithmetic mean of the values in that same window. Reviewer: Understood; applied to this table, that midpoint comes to 6.66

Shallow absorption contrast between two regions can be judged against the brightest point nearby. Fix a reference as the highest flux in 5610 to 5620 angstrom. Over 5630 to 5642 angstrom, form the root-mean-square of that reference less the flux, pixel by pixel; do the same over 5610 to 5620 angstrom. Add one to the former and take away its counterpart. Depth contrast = 0.71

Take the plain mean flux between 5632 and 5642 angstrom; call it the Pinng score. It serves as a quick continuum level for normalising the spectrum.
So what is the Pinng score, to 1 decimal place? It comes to 12.4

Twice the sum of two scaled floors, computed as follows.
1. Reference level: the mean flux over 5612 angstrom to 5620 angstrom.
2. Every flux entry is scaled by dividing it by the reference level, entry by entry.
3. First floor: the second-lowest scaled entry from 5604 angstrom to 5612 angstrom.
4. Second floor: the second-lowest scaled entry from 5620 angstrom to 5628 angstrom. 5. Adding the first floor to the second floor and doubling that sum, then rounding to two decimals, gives 3.89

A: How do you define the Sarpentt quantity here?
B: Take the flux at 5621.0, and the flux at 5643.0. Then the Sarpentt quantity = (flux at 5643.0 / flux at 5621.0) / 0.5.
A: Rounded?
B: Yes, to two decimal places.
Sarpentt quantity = 2.02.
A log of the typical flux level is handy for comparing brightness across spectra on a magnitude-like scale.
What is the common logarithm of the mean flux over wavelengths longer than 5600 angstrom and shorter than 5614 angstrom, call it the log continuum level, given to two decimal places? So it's 1.08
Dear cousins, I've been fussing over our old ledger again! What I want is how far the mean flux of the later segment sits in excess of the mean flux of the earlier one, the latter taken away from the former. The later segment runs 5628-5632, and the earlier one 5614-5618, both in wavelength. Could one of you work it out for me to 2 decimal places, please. 0.55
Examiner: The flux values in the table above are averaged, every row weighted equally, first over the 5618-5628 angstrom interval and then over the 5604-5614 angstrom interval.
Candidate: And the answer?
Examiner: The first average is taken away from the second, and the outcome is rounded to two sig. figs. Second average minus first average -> -0.18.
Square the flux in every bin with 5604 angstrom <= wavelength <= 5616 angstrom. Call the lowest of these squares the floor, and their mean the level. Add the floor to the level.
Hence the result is 279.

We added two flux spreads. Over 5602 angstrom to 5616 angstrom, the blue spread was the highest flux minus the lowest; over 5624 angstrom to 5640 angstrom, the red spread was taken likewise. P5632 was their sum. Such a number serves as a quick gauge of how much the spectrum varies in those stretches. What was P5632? 2.00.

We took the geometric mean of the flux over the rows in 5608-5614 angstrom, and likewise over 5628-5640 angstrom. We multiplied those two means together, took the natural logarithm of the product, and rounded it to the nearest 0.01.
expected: 5.01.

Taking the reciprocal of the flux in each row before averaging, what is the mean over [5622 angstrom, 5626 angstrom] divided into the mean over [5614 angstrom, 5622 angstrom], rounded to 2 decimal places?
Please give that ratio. 1.04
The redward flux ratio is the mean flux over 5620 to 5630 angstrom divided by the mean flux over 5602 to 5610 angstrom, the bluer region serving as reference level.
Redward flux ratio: 1.01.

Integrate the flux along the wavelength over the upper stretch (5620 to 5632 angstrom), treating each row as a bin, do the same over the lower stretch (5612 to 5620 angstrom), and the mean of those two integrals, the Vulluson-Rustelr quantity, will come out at 122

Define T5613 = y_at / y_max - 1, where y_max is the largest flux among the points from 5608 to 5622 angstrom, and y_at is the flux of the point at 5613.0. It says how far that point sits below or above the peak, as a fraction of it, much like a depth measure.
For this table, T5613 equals -0.032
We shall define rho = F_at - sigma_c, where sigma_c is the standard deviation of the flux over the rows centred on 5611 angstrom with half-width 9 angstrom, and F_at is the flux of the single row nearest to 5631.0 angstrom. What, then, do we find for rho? 11.9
